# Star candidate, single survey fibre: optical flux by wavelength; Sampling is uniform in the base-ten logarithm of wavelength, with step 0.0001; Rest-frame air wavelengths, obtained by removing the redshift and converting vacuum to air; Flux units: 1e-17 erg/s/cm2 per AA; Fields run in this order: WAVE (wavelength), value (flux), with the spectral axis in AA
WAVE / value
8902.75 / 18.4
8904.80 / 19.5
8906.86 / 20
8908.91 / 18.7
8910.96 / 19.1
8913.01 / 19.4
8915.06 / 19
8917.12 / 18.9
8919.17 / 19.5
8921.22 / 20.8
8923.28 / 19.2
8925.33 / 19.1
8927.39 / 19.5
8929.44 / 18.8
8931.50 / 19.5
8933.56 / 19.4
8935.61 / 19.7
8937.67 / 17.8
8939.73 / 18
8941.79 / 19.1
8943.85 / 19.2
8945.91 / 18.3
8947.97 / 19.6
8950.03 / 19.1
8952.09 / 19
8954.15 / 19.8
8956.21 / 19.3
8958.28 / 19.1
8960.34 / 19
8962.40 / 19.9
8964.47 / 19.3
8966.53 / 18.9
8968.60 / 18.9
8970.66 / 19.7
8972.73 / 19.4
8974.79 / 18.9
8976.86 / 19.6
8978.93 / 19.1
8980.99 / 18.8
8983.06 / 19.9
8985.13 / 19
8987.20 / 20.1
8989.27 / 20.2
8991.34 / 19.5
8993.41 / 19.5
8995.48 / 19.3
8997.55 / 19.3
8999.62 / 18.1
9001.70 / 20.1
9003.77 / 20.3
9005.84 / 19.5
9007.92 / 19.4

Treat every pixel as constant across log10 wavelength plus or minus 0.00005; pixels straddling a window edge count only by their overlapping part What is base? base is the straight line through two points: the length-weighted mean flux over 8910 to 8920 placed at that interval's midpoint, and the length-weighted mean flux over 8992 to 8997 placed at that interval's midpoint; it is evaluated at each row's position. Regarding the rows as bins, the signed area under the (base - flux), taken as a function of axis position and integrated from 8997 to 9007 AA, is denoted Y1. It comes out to -0.4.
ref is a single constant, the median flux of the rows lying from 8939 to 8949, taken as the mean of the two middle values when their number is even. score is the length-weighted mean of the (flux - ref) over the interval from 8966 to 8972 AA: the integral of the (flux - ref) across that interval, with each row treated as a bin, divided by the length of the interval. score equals 0.10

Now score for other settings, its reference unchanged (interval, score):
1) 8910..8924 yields 0.32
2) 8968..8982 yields 0.11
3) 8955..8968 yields 0.15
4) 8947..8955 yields 0.26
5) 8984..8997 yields 0.49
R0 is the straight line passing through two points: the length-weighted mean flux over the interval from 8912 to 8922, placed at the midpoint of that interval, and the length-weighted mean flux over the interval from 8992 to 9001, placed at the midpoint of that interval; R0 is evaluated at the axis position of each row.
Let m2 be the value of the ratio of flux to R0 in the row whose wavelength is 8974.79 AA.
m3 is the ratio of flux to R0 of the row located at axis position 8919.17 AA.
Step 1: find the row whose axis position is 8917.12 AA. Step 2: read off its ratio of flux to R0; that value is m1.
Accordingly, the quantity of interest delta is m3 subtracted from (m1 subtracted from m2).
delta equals -0.99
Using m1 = 0.97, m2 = 0.98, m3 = 1.00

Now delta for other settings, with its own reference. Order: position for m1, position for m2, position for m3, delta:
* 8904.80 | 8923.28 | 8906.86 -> -1.03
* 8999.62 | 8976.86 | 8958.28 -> -0.92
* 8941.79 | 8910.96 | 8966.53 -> -0.99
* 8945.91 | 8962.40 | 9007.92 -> -0.93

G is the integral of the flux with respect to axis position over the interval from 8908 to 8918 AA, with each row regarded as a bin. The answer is 190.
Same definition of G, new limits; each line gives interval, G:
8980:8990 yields 196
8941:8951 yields 191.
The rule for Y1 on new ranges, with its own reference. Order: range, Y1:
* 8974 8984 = 1.0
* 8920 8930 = -3.1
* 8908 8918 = 1.4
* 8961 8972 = 0.0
